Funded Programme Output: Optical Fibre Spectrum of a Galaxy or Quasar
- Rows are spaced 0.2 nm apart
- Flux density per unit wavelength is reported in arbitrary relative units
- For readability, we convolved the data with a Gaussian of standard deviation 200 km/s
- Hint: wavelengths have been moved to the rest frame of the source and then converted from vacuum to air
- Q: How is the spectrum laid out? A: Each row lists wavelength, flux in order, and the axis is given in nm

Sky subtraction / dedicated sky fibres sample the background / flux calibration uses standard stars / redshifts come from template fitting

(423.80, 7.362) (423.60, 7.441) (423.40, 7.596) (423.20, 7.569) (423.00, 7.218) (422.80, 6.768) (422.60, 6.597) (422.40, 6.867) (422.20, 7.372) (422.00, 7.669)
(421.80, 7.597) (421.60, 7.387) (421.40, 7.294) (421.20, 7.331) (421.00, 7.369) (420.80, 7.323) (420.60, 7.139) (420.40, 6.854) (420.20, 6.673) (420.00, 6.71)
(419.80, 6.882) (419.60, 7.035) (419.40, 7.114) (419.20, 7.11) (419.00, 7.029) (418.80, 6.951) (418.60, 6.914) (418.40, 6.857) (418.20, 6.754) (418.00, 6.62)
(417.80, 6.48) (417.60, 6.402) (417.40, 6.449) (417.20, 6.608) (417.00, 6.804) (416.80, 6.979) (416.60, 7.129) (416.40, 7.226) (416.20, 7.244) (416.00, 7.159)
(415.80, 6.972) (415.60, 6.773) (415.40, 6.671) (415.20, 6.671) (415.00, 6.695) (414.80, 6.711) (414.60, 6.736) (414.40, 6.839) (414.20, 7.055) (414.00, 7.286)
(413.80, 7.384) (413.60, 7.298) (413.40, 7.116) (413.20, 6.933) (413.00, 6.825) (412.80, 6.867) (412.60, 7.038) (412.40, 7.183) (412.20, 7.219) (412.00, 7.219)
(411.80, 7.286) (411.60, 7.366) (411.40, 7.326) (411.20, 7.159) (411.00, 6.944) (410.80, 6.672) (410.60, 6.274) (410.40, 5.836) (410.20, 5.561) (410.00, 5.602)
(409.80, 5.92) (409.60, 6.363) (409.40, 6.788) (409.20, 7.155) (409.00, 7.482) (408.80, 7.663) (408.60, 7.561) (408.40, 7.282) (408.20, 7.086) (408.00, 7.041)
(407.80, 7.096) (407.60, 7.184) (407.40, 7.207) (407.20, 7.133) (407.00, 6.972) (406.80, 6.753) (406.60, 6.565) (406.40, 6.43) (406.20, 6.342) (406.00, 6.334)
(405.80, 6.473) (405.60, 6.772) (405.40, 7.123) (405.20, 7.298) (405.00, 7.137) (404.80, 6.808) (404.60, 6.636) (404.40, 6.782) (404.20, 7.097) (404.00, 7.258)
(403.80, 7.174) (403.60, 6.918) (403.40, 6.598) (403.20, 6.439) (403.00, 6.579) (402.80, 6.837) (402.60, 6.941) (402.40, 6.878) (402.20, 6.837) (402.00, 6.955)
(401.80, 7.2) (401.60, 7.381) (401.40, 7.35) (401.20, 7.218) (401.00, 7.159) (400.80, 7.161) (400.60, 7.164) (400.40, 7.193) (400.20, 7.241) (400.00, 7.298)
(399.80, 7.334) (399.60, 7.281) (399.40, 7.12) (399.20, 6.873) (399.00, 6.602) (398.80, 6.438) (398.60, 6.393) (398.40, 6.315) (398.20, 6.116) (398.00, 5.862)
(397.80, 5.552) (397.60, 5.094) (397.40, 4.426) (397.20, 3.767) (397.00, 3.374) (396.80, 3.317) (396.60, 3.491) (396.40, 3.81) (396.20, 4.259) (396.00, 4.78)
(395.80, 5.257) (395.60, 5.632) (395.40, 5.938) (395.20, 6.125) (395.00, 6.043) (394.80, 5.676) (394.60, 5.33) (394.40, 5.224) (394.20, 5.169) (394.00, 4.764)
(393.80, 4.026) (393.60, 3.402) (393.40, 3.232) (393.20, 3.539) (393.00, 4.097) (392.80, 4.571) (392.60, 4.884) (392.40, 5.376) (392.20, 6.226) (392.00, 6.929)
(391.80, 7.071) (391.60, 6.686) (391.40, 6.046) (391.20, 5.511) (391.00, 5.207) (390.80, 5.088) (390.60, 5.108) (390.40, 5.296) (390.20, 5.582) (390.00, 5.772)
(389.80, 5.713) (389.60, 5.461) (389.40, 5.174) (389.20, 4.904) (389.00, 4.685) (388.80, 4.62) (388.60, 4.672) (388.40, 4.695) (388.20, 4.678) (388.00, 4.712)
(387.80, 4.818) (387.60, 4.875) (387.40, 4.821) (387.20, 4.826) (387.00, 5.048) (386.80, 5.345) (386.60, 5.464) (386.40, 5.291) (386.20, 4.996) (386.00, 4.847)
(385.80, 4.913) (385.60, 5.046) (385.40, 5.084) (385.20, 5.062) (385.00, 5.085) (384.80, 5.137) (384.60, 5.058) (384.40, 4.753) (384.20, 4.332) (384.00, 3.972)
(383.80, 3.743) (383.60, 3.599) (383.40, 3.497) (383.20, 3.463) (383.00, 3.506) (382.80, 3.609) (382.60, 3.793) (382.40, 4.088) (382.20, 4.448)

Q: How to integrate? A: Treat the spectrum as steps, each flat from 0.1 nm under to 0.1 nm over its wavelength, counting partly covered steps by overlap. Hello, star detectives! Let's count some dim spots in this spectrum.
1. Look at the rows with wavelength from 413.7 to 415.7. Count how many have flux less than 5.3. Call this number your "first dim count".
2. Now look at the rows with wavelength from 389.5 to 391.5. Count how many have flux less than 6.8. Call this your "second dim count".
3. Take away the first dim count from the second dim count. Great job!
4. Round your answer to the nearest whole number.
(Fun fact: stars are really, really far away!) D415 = 10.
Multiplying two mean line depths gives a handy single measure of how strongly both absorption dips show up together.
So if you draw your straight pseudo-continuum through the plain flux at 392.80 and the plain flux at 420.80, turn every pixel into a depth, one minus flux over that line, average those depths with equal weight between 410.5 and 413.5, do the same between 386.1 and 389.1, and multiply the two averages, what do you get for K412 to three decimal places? 0.018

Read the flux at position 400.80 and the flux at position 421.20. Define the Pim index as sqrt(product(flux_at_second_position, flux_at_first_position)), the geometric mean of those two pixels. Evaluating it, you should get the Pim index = 7.2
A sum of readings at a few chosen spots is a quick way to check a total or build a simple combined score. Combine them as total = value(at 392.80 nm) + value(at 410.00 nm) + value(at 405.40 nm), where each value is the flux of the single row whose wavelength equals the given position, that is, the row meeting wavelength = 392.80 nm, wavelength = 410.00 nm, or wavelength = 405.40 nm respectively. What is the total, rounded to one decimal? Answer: 17.3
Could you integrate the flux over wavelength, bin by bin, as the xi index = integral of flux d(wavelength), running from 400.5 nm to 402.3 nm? 13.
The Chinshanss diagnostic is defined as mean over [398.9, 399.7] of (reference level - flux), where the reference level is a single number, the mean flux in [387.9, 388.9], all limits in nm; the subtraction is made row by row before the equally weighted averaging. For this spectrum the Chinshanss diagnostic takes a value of -2.29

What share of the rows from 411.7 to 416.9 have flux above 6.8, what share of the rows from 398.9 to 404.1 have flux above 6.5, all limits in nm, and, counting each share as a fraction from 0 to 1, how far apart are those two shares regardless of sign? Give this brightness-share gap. 0.2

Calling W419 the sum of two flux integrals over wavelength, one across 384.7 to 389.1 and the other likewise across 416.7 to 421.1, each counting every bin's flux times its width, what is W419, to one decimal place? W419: 52.0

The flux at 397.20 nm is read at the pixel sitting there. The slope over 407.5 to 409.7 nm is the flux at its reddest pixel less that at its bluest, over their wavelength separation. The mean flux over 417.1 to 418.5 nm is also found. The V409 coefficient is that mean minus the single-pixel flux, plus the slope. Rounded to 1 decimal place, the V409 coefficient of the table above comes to 2.4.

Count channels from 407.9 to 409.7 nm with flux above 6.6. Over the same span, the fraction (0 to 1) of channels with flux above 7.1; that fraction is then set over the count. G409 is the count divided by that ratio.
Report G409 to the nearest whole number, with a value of 115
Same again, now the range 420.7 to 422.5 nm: 91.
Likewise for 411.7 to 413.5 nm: 146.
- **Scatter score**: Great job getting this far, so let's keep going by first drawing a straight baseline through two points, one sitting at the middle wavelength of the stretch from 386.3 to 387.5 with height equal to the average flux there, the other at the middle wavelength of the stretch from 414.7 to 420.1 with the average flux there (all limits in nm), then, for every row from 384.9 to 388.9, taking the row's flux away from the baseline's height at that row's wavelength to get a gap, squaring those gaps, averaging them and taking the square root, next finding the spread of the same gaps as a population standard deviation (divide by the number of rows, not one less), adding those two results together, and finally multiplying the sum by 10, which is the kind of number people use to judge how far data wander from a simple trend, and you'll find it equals 6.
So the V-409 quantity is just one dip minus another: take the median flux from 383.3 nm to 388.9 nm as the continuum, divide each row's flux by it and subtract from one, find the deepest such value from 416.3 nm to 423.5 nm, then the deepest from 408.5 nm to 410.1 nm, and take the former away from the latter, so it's 0.17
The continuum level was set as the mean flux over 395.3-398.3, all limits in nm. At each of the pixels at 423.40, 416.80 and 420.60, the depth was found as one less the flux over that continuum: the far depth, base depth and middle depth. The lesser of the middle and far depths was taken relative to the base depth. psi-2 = 1.3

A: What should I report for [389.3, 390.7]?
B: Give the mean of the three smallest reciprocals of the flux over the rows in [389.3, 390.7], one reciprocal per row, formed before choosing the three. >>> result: 0.176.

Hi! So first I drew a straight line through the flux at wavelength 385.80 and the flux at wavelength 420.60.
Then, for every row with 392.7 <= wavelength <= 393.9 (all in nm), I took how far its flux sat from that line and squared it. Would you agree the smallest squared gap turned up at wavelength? 392.80 nm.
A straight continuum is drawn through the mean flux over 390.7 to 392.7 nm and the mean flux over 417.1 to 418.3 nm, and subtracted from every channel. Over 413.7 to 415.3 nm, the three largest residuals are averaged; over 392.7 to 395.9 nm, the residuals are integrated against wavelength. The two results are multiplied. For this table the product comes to -2.7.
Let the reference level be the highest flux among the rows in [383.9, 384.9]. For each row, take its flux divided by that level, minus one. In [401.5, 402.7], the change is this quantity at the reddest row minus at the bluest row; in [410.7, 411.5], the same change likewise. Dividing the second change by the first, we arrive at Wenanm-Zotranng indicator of -1.5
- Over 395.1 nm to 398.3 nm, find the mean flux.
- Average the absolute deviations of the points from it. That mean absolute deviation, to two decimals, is 0.90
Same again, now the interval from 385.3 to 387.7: 0.17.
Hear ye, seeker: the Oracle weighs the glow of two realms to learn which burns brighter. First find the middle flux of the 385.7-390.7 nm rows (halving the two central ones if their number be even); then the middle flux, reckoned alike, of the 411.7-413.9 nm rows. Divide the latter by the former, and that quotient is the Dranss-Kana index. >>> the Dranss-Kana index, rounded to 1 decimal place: 1.5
